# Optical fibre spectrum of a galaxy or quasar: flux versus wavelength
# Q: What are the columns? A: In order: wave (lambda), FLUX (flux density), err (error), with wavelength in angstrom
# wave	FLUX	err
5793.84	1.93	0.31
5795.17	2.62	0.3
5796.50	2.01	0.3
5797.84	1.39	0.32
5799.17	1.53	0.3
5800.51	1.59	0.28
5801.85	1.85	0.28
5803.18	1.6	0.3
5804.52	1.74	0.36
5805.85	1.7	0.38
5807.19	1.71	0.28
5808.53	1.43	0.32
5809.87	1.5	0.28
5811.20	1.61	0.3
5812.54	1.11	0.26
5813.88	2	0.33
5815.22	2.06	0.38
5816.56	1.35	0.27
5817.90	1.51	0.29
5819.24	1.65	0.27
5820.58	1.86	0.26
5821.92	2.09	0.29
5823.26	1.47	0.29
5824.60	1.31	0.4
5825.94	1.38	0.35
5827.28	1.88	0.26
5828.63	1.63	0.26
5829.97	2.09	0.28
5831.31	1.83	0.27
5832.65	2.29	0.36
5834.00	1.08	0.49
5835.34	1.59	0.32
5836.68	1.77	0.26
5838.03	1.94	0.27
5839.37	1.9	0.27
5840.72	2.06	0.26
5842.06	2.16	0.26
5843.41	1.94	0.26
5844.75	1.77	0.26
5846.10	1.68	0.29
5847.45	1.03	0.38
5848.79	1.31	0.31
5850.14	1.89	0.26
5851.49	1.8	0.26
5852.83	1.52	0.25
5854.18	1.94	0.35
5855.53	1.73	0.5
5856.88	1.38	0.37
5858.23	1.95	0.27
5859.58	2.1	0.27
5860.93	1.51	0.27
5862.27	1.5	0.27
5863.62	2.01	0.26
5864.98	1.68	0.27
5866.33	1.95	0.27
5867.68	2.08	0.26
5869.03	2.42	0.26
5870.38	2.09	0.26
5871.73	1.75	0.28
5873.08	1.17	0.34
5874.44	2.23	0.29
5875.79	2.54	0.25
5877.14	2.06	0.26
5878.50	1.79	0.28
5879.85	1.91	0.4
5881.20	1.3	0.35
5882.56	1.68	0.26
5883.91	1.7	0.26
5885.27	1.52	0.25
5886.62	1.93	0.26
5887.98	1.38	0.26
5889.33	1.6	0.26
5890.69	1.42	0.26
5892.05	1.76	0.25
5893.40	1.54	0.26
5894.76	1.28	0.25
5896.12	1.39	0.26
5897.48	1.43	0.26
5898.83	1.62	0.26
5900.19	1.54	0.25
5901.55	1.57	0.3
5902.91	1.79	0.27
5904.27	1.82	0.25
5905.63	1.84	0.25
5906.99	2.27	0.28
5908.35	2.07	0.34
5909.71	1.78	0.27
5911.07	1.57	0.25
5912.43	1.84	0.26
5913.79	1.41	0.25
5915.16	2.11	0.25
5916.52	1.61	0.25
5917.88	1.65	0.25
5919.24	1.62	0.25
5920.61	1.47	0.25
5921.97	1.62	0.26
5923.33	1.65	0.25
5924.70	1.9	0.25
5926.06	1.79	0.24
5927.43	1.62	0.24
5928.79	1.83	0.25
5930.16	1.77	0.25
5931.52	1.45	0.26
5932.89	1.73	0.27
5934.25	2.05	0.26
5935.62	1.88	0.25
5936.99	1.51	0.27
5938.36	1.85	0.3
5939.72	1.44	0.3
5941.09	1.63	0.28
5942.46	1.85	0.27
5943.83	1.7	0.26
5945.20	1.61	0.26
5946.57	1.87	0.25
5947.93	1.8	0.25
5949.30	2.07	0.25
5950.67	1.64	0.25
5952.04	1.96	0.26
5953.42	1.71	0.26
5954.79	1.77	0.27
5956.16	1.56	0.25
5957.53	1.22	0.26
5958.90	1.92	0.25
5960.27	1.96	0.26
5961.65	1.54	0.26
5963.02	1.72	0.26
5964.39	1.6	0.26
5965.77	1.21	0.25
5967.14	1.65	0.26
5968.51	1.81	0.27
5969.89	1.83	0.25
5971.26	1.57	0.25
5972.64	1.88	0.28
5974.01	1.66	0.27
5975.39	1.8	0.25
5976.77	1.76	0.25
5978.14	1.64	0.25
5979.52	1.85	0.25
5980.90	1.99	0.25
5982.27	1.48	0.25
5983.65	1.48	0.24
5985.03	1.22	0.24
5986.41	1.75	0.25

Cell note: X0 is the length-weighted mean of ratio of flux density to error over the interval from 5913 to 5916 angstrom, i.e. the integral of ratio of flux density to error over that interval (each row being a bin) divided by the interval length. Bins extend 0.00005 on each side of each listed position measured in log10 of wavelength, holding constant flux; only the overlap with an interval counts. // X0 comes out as 7.0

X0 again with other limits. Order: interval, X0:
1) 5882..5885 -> 6.4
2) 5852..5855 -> 5.8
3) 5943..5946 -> 6.4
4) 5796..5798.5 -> 5.4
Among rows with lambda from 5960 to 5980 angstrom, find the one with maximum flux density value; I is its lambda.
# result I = 5960.27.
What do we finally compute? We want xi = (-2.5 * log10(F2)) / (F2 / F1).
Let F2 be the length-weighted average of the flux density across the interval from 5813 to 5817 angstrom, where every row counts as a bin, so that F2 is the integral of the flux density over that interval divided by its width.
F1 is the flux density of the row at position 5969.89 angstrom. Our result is -0.647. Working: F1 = 1.83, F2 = 1.79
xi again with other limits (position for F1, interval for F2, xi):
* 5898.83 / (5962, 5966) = -0.496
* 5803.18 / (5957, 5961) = -0.547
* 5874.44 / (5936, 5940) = -0.729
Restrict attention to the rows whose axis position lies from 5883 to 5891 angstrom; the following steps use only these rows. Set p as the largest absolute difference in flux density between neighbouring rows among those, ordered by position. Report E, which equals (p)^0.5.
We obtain 0.74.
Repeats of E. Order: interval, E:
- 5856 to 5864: 0.77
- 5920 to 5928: 0.50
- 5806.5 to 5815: 0.94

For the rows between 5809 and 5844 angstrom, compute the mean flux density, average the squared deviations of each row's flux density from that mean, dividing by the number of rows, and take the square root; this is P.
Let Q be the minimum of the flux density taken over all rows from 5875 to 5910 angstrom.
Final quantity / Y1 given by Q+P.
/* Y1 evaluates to 1.60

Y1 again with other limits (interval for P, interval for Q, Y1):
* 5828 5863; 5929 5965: 1.53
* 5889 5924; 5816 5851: 1.26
